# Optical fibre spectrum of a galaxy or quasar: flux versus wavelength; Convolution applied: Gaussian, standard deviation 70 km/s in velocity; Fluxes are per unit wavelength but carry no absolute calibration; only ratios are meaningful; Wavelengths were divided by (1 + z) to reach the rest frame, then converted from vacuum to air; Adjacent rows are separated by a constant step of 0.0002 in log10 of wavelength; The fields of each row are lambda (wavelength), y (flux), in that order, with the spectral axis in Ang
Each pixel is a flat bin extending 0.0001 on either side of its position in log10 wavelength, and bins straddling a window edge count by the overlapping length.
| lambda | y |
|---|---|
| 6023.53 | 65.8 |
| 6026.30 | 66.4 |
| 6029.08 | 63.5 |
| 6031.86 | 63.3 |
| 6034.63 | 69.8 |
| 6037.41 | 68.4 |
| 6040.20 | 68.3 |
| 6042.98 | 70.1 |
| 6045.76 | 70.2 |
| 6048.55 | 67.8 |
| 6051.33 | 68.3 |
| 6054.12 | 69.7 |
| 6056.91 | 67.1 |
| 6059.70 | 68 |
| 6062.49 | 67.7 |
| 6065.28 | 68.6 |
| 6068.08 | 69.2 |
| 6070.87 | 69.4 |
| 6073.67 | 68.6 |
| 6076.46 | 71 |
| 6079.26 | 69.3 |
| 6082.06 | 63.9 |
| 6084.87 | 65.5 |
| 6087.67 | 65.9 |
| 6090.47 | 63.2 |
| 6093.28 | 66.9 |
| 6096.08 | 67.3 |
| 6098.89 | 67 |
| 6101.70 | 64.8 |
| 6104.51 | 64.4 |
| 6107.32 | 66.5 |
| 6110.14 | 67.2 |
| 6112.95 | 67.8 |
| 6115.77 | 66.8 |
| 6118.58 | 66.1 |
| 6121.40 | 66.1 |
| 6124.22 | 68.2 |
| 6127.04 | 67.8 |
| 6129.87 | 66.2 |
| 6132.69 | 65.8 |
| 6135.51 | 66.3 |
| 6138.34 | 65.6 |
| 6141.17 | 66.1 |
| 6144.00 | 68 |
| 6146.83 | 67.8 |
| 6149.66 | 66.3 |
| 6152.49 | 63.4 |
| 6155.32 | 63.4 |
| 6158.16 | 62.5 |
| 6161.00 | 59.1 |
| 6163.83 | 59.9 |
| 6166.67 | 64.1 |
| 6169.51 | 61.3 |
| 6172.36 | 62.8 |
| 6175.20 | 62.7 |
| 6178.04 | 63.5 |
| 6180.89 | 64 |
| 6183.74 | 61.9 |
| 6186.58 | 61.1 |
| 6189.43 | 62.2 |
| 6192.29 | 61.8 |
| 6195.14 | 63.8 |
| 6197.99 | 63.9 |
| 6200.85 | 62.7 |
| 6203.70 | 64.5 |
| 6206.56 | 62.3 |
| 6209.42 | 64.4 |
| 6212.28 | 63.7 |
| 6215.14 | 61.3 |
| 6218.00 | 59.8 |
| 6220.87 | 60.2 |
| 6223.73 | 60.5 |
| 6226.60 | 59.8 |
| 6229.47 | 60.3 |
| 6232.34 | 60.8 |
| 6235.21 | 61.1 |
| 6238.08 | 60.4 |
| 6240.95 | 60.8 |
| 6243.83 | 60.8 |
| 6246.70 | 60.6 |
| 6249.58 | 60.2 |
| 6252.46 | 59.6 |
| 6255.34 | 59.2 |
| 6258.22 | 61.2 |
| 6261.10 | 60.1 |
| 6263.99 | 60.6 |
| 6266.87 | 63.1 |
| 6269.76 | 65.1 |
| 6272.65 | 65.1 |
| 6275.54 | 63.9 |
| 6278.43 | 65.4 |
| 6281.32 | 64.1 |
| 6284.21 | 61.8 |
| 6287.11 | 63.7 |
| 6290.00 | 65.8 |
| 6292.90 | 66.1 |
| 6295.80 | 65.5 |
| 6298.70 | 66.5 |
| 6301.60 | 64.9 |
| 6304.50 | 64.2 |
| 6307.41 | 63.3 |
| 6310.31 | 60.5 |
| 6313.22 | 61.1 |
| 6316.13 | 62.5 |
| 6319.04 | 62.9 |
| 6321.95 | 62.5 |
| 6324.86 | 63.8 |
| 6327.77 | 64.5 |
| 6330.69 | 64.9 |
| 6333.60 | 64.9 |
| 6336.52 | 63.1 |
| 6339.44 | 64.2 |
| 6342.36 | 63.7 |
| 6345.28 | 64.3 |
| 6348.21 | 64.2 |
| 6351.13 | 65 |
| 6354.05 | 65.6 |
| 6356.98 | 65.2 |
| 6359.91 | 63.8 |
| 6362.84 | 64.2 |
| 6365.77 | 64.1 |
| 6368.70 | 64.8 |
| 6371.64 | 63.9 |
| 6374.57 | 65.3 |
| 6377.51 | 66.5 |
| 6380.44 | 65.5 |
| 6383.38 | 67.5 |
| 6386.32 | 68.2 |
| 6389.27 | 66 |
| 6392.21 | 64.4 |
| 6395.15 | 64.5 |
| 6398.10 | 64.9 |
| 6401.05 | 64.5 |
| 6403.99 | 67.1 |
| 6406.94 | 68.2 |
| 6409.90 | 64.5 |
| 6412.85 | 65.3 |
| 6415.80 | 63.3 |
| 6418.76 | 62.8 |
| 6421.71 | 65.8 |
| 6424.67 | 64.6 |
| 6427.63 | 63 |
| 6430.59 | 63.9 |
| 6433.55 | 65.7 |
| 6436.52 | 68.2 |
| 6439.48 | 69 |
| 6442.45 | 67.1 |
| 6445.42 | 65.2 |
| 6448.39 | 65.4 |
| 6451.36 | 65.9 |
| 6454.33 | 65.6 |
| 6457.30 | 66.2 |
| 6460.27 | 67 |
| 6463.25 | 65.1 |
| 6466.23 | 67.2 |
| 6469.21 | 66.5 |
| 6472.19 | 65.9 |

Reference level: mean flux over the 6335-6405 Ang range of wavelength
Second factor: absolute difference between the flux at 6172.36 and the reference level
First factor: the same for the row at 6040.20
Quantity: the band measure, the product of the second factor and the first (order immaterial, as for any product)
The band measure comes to 7.3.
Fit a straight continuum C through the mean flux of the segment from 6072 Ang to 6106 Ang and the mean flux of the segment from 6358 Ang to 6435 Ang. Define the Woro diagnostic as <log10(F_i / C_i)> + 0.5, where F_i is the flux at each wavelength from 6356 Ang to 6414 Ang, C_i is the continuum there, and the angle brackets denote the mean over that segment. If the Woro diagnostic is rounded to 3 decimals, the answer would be 0.502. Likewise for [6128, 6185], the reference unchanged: 0.485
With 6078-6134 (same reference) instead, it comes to 0.499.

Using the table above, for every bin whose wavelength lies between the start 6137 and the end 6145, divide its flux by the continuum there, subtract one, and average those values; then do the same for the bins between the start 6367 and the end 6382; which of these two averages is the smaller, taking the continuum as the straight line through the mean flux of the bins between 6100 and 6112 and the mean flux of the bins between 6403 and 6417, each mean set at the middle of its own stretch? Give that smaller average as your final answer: -0.007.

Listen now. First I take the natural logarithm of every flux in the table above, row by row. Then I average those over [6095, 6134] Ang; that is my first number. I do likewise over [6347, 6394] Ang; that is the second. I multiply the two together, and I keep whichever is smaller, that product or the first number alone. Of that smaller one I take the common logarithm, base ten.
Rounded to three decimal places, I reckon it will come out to 0.623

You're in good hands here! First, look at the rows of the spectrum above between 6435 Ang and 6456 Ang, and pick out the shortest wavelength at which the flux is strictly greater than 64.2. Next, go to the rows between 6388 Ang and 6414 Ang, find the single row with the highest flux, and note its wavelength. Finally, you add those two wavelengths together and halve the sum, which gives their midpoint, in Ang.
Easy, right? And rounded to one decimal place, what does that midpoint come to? 6421.7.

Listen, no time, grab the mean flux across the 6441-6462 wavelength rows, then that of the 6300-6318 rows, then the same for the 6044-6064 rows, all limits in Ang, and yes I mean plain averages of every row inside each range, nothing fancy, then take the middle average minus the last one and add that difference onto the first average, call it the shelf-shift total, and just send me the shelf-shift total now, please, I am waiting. 60.4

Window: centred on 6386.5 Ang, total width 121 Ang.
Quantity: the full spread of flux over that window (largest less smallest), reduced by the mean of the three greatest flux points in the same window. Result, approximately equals -62.3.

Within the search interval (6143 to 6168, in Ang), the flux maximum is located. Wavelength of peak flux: 6144.00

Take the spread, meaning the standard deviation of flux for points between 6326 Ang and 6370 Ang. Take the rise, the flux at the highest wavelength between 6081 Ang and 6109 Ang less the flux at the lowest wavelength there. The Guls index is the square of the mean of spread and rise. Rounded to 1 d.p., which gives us 2.6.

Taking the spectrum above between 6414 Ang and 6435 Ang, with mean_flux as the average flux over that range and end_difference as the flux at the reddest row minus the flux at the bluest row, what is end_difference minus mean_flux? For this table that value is -62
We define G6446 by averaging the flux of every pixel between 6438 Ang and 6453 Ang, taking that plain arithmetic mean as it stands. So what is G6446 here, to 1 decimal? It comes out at 66.5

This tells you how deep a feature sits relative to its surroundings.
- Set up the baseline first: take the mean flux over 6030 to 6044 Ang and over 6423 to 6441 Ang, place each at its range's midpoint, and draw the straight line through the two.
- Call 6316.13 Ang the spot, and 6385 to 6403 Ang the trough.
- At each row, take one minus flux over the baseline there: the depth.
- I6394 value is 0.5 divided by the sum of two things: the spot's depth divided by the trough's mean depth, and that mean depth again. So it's 0.1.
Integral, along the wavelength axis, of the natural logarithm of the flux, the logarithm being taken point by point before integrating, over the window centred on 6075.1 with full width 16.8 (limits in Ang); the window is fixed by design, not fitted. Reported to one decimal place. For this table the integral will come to 71.0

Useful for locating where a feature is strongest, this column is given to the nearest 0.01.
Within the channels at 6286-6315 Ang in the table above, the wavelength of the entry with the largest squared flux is 6298.70 Ang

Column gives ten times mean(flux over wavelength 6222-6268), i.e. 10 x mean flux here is 606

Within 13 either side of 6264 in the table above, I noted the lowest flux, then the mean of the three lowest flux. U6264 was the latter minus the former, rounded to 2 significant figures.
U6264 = 0.43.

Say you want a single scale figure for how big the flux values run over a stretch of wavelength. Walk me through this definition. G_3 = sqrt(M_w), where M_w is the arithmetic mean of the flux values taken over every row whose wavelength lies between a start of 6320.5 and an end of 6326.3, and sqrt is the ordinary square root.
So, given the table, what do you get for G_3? 7.95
